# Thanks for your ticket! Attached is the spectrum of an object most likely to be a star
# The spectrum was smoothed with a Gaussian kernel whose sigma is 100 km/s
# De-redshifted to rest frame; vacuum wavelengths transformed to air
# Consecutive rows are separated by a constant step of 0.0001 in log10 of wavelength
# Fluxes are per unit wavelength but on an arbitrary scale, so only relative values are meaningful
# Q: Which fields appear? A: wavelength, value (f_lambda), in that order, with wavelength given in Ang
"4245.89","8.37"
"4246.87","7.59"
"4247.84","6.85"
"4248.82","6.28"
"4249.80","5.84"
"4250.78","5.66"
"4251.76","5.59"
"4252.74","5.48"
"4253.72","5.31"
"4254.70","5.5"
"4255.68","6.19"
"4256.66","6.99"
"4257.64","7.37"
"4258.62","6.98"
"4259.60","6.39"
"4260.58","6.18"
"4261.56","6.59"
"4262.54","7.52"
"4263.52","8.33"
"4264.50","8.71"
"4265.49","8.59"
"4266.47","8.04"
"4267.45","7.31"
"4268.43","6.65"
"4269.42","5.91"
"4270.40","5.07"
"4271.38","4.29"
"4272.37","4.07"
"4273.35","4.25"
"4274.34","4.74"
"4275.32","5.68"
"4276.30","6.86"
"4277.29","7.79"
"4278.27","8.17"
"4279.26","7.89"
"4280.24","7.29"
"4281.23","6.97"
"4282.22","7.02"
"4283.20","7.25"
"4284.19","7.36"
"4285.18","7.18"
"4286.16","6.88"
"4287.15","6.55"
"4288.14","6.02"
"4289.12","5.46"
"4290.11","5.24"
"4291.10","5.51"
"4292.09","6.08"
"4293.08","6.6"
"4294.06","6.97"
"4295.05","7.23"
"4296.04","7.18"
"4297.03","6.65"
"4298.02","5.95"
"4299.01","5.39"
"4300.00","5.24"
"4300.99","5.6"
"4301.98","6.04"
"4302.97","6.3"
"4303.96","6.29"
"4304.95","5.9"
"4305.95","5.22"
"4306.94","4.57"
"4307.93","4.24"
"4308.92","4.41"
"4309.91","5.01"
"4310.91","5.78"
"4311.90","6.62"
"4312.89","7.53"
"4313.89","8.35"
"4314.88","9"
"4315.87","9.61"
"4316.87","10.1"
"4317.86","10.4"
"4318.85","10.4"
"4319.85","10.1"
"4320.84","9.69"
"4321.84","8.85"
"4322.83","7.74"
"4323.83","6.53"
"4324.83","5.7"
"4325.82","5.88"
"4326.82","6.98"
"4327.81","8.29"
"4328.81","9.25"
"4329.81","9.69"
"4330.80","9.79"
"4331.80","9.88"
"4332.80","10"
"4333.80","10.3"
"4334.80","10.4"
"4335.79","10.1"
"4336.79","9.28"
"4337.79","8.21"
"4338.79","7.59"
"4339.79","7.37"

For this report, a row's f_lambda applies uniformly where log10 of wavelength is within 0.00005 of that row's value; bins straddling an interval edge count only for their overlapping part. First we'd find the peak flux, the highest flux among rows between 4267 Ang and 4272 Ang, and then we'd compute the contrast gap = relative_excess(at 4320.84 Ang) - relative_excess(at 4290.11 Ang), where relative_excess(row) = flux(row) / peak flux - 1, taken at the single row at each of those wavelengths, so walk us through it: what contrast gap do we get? 0.61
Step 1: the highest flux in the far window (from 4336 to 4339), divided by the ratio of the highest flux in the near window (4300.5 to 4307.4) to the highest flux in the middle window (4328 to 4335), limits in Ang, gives 15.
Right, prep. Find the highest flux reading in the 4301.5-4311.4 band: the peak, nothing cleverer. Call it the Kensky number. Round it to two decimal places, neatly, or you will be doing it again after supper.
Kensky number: 6.30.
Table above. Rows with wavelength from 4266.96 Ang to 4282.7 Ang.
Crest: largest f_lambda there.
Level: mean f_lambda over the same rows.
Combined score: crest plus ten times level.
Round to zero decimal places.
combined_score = 71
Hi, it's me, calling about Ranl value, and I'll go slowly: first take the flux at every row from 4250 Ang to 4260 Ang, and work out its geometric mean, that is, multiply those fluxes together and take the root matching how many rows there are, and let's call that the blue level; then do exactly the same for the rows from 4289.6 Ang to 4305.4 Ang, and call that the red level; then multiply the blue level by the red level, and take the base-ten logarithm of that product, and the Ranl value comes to 1.57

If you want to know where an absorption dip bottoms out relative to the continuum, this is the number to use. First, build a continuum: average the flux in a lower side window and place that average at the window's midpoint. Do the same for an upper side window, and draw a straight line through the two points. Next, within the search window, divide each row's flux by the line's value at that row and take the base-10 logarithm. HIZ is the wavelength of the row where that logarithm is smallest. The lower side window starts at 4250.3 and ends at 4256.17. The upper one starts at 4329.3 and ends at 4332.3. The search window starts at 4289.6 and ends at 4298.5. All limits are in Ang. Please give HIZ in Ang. 4290.11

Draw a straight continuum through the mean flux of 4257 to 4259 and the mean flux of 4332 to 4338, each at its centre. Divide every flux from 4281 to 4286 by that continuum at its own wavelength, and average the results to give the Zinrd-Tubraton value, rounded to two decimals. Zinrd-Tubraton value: 0.89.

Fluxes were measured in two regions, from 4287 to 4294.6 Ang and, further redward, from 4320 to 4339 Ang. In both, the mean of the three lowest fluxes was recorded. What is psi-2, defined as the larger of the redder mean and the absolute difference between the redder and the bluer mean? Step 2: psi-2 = 6.0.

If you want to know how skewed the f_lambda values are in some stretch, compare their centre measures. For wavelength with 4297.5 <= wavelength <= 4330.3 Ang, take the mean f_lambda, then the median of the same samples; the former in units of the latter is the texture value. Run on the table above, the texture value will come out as 1.098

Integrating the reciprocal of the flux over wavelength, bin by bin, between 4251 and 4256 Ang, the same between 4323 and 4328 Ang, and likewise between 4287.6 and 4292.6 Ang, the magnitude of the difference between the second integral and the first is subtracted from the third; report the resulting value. 0.8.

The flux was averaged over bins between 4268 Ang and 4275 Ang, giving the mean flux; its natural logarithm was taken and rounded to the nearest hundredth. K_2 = 1.61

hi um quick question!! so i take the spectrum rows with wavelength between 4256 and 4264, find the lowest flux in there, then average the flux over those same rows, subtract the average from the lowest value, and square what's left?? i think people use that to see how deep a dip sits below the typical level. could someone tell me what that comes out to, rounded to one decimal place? 0.7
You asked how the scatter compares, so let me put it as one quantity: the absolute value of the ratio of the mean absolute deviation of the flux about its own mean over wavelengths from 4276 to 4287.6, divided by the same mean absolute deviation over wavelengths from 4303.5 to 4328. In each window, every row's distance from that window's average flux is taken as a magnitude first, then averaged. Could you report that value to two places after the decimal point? 0.20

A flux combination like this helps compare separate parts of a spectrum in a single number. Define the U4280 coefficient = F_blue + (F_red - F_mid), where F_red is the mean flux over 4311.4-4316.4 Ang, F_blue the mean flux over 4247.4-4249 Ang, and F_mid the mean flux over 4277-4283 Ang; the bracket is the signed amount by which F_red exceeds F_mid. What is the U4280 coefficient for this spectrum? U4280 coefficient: 7.3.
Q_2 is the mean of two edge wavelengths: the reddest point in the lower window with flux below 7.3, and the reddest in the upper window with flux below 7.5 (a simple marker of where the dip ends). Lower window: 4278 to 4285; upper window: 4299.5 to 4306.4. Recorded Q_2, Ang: 4294.6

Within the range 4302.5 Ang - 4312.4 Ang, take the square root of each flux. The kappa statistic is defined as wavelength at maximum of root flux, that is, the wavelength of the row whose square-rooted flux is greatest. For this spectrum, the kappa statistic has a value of 4311.90 Ang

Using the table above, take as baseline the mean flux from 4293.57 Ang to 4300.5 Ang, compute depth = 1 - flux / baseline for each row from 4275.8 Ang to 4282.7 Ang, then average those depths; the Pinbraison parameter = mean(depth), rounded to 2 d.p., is -0.17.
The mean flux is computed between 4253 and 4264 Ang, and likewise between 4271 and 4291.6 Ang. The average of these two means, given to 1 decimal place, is 6.5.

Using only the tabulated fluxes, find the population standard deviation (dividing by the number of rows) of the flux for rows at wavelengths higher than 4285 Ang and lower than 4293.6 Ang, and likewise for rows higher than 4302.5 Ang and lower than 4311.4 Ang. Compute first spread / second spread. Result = 0.8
